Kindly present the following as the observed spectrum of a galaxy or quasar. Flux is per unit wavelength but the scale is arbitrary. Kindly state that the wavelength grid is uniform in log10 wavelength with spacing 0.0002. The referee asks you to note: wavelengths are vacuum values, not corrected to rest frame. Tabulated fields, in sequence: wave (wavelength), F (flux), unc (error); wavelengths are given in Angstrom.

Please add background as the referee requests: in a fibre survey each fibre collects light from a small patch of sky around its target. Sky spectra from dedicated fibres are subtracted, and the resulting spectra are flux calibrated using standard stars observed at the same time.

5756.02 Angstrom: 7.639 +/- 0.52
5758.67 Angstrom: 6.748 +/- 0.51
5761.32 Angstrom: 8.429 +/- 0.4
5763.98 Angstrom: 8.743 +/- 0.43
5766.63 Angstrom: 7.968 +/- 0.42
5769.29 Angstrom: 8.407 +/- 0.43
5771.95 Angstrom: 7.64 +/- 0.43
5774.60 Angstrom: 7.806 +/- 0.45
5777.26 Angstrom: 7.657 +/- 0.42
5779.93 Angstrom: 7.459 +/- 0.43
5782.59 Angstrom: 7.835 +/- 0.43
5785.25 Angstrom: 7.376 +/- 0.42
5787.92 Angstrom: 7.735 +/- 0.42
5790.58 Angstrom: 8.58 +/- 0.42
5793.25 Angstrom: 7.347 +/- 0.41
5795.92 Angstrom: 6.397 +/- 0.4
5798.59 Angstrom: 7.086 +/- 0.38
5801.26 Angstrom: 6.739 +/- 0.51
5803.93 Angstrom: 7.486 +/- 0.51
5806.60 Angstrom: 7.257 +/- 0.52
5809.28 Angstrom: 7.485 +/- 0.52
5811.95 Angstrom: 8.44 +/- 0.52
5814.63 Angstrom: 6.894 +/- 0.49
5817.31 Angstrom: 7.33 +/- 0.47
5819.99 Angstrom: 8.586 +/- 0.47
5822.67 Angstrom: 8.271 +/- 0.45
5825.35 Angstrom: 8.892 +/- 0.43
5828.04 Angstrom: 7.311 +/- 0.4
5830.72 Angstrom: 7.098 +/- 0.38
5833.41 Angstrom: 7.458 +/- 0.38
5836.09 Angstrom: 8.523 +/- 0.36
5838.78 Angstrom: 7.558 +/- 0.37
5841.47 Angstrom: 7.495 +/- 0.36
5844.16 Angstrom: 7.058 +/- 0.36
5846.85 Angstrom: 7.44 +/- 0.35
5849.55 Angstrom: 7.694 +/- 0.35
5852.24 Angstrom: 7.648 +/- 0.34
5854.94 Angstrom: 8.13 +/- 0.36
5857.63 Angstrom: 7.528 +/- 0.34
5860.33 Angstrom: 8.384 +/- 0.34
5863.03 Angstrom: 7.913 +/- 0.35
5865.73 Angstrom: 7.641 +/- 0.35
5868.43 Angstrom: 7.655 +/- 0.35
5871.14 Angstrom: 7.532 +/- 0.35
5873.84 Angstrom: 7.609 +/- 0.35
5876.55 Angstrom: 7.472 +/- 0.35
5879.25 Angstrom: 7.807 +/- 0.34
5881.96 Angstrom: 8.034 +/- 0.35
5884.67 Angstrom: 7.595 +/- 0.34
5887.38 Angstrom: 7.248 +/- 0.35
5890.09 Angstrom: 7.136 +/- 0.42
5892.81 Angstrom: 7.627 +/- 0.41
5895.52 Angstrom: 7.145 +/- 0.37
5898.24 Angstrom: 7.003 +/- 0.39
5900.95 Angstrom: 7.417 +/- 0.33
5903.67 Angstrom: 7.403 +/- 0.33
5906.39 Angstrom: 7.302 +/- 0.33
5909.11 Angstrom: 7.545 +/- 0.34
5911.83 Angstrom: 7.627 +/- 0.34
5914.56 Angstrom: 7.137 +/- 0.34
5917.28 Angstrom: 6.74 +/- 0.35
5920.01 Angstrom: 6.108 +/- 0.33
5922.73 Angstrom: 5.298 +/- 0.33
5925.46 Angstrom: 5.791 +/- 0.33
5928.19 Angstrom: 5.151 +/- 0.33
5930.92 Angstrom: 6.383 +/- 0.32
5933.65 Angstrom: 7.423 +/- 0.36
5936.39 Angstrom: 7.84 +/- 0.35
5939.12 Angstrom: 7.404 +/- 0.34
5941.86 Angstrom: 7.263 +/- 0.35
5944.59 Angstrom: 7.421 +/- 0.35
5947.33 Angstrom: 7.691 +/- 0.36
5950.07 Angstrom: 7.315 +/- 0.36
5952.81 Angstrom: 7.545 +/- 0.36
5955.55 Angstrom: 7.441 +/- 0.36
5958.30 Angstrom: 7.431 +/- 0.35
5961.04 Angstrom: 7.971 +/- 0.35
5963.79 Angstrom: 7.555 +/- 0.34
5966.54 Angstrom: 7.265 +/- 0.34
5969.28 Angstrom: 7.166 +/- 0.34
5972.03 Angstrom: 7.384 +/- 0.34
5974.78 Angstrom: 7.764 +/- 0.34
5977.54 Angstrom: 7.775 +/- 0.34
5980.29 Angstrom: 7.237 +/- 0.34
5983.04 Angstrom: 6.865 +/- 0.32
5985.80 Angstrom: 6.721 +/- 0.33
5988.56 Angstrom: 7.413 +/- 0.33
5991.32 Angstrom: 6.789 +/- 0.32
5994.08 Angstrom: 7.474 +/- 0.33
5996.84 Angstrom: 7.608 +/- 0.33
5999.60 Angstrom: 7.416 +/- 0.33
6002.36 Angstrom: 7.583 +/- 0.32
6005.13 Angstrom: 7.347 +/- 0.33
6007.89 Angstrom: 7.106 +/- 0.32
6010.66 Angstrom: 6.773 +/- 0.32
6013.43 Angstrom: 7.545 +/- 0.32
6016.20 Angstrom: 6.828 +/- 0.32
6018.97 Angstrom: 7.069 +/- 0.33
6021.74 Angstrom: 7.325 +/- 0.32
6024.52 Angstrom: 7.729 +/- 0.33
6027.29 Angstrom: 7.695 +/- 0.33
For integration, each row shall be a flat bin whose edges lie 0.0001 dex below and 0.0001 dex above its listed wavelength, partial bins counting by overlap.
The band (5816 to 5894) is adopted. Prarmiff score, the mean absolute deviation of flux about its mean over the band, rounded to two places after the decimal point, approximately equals 0.35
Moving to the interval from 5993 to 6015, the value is 0.21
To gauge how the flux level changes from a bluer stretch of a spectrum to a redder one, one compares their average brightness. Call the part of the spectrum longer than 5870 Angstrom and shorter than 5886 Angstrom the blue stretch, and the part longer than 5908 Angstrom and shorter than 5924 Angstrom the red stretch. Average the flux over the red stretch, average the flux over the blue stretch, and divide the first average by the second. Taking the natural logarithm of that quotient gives -0.13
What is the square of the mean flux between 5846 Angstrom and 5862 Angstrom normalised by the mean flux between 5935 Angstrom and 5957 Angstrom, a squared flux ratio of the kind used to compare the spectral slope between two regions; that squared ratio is 1.09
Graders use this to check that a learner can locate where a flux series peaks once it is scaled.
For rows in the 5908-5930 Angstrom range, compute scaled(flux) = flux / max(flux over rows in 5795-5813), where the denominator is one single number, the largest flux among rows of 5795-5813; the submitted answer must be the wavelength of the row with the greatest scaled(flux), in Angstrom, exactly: 5911.83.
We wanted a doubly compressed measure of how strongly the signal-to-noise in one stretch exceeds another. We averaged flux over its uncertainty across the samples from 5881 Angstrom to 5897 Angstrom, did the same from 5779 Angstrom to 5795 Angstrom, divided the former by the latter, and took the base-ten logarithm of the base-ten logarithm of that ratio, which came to -1.4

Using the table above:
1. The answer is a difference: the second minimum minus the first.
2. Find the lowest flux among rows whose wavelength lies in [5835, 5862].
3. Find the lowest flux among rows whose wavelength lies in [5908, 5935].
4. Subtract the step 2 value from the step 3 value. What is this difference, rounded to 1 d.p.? -1.9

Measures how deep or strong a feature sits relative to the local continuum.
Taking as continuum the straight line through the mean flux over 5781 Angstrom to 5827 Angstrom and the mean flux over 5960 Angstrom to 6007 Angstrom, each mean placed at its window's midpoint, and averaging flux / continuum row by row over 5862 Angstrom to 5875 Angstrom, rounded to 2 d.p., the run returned 1.02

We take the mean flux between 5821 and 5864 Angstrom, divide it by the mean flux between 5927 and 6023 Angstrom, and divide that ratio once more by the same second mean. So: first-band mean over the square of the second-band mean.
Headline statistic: 0.147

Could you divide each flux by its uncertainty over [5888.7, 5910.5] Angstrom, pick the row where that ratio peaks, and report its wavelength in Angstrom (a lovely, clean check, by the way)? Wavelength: 5900.95 Angstrom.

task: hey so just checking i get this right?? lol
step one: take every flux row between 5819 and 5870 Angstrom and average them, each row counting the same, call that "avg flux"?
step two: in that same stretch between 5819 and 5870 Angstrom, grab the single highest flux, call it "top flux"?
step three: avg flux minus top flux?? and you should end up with -1.1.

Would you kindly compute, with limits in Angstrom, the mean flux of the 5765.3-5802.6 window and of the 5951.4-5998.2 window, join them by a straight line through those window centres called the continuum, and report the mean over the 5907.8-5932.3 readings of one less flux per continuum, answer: 0.14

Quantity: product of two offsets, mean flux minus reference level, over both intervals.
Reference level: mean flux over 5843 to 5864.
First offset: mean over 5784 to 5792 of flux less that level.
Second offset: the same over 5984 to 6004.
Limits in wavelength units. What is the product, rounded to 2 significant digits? -0.076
